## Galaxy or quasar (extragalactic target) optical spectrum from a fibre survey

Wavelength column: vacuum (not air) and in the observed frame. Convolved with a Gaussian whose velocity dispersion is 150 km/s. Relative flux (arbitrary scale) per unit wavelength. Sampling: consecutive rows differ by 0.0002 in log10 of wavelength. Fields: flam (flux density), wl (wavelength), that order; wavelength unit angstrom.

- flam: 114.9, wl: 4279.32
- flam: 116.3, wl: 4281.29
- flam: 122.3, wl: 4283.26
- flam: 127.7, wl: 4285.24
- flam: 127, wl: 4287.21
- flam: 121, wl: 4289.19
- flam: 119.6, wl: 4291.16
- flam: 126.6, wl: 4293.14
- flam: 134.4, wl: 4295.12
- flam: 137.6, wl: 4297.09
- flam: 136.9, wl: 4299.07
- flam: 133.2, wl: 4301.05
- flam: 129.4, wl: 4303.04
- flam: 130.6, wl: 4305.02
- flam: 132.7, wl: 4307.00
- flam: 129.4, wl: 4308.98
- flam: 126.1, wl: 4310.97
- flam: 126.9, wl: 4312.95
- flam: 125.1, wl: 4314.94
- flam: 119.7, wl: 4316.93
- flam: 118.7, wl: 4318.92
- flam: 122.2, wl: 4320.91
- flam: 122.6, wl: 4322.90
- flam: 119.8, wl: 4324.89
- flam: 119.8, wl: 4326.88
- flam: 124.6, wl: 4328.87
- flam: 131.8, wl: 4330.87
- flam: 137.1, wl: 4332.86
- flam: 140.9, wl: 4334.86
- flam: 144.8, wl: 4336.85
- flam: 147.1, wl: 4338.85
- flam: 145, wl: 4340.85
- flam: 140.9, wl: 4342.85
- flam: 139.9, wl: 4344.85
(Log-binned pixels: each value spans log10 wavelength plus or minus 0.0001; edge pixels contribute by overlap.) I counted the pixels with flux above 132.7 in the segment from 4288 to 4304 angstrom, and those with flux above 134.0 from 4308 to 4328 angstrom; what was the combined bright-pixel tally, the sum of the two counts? 4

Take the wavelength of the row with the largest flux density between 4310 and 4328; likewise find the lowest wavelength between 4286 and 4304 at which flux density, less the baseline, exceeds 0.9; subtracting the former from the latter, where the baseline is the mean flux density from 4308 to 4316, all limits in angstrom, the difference -17.8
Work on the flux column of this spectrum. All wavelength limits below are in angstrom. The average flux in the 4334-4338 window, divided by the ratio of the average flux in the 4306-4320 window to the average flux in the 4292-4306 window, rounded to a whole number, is 151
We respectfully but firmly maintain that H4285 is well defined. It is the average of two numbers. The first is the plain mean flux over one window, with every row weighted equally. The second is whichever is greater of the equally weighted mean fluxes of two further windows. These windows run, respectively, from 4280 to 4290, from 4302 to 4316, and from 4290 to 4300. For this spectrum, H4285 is 127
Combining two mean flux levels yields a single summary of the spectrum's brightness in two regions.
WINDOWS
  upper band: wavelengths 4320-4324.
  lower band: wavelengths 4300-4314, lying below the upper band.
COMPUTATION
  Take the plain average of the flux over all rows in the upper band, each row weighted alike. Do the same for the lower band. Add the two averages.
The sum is 252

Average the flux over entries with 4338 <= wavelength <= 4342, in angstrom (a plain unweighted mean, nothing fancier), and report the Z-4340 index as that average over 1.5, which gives 97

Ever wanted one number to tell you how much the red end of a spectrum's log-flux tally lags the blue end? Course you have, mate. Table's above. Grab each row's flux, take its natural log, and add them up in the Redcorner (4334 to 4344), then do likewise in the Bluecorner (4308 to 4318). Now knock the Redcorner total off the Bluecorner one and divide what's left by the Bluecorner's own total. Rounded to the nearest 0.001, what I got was -0.028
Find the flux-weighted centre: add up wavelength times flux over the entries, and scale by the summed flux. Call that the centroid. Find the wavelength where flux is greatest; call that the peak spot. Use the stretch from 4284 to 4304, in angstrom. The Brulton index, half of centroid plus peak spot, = 4295.7 angstrom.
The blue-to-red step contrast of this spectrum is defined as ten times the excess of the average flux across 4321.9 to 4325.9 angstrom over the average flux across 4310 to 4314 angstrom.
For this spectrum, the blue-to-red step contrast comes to -53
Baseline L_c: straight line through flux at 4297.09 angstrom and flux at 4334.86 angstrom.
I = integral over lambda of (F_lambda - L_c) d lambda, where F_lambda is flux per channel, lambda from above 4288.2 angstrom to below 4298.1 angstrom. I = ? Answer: -93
